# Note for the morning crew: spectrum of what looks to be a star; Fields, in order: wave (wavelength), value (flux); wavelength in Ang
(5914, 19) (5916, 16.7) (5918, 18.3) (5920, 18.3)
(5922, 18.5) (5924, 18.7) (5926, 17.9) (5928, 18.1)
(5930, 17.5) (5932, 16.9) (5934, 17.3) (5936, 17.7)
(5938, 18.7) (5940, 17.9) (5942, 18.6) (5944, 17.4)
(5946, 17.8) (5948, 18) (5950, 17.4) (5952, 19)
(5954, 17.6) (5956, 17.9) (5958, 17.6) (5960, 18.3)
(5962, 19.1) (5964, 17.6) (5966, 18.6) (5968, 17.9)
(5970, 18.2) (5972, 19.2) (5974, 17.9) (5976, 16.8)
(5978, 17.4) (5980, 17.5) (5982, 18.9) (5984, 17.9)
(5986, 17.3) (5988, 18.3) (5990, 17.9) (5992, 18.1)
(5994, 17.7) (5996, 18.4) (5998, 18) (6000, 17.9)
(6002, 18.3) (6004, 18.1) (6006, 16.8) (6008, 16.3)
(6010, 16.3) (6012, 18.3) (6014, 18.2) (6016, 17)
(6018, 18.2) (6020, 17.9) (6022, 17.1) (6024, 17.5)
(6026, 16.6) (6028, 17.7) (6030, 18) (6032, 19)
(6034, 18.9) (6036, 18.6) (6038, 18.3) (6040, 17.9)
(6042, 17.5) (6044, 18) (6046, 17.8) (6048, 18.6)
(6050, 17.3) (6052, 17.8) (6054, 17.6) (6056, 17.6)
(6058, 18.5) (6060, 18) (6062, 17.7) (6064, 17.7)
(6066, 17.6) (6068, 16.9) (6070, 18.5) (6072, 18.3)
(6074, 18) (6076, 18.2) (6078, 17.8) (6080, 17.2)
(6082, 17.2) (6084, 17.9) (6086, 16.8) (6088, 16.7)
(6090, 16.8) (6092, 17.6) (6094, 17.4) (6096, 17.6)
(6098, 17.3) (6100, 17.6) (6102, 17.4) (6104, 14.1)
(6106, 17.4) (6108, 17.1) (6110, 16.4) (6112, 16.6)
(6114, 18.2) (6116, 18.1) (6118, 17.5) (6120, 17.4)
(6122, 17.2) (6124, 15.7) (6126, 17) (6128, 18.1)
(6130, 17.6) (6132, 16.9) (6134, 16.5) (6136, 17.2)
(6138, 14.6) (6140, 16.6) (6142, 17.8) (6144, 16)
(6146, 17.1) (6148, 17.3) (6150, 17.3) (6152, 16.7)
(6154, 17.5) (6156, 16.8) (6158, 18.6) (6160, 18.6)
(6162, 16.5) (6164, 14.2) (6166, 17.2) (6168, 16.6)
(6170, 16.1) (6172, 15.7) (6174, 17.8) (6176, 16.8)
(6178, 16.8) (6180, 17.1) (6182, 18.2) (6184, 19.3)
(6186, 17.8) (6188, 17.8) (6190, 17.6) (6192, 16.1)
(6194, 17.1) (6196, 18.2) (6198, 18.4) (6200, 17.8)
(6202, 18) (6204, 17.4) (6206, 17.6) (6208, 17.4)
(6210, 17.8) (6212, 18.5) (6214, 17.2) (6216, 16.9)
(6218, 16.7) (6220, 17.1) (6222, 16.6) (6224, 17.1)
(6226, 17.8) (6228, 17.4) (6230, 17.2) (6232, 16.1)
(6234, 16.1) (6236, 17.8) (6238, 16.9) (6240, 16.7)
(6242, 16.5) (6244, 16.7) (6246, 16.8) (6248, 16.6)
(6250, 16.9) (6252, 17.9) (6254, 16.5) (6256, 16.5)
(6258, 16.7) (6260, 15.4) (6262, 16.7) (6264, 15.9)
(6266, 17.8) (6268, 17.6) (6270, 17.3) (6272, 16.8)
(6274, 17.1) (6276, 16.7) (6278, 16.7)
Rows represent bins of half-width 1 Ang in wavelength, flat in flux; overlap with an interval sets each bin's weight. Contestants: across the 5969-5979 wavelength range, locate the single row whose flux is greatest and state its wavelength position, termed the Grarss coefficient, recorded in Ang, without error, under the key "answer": 5972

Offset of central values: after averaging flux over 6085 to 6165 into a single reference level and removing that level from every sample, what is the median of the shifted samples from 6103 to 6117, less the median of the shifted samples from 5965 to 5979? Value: -0.8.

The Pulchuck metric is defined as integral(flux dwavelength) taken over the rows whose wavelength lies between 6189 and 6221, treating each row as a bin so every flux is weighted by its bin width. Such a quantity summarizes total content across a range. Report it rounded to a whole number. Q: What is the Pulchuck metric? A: 560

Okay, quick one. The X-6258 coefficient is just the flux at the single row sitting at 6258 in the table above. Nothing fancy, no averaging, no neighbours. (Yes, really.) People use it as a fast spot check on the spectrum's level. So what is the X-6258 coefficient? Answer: 16.7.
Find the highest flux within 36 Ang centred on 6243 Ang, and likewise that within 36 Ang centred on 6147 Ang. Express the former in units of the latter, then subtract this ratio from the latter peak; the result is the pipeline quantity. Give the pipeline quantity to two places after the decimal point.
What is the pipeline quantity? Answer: 17.64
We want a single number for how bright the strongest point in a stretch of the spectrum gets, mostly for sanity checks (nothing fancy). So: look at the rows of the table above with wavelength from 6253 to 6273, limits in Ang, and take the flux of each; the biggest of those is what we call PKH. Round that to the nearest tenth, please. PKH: 17.8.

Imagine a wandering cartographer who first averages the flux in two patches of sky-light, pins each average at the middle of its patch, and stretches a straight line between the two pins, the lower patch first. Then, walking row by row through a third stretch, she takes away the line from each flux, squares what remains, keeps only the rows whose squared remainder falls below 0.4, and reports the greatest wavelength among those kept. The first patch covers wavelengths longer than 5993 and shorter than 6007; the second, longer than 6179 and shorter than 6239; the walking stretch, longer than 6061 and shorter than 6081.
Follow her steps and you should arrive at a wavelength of 6080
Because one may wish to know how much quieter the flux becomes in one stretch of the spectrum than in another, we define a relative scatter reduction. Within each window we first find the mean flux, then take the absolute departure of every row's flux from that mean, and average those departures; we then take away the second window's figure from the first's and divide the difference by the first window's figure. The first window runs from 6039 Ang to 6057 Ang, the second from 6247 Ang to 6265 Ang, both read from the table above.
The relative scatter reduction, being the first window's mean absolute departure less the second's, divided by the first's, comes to -0.70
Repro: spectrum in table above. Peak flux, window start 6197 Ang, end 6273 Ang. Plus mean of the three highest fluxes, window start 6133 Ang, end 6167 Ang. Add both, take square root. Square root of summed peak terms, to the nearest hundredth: 6.07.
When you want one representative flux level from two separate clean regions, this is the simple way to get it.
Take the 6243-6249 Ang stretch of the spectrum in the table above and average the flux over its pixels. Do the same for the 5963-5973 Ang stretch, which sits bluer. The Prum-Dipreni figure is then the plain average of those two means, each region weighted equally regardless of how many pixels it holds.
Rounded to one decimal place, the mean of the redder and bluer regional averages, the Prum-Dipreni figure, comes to 17.5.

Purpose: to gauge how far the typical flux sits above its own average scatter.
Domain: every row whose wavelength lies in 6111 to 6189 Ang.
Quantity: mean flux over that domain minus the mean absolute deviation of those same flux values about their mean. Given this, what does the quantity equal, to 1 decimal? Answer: 16.4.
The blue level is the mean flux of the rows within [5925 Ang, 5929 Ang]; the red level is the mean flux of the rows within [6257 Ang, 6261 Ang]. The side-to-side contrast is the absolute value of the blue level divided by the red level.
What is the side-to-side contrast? 1.12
